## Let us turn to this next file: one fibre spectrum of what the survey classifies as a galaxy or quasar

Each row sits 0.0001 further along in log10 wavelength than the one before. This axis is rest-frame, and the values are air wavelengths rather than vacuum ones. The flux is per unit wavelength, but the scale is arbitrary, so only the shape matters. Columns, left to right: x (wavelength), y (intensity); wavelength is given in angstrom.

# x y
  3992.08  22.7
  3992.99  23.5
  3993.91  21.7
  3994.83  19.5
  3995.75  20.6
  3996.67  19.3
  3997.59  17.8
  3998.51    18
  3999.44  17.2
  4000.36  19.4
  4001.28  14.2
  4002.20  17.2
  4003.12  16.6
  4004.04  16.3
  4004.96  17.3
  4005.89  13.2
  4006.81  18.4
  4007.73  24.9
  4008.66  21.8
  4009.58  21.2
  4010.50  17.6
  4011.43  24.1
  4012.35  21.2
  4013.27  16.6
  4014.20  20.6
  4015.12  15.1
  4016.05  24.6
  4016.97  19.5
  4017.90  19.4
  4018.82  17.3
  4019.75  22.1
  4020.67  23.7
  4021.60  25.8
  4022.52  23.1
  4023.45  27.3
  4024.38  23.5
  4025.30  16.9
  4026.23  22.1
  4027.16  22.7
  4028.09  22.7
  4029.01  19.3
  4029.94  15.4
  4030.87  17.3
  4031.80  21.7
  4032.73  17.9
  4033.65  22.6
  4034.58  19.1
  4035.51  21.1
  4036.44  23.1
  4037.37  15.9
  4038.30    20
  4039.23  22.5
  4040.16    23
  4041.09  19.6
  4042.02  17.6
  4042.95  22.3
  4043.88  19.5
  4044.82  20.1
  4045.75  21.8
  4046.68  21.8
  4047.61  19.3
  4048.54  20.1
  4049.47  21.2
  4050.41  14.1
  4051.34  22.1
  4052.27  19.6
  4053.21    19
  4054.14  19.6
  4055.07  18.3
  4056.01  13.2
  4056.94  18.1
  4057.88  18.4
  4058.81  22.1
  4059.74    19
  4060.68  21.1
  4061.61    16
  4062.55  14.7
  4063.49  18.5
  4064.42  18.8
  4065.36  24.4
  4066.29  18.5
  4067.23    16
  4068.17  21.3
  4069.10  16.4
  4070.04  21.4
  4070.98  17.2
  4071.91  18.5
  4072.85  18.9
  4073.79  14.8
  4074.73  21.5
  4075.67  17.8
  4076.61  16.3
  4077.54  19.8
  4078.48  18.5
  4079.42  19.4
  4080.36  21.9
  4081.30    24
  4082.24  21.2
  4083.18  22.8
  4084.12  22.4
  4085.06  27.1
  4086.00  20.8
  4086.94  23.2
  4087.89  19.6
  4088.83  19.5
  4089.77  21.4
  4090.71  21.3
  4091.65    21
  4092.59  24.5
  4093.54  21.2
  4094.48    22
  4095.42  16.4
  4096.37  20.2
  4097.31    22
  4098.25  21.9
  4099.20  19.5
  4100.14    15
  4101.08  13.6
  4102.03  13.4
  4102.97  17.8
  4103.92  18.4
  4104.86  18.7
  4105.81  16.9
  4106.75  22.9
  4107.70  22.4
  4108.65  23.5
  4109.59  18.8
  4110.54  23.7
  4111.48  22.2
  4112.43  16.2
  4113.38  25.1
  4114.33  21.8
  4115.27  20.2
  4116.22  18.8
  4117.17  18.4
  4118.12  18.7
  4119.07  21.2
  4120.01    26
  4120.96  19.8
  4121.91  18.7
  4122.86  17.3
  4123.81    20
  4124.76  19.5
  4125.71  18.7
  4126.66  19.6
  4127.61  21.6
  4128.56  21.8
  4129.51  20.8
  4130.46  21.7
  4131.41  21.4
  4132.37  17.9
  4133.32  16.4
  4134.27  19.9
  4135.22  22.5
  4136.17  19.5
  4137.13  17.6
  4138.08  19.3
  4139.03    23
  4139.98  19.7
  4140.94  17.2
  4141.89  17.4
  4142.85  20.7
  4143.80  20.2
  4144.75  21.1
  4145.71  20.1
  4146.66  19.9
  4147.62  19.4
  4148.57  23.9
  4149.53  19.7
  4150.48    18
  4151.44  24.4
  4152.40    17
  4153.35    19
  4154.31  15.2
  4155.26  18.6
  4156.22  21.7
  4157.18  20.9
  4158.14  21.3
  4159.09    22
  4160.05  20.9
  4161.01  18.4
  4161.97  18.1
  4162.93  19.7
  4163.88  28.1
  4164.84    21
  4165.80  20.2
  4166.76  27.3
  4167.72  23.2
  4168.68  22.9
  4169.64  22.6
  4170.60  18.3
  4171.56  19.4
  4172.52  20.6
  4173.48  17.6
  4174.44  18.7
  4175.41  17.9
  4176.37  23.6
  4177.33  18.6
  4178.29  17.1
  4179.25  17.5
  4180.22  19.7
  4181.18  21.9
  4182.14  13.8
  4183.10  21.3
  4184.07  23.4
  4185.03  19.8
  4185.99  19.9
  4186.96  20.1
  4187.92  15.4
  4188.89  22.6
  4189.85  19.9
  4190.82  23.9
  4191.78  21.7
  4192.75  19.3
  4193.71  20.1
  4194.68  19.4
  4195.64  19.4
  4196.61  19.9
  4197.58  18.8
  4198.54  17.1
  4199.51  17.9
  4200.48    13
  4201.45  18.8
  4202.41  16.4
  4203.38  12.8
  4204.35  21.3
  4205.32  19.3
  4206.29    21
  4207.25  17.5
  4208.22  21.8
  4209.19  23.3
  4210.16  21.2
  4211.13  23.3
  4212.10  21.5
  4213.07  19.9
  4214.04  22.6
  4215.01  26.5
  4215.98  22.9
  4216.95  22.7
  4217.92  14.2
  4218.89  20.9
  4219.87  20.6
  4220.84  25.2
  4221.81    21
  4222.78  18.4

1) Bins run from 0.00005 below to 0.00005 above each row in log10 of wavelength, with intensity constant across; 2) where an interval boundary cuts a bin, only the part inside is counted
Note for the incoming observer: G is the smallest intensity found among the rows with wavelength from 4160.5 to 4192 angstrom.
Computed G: 13.8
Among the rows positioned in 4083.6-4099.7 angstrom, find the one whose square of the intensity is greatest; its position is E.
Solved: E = 4085.06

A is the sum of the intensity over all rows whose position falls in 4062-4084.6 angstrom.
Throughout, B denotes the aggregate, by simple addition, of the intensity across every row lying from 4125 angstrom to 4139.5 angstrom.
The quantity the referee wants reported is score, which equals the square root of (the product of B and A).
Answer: 375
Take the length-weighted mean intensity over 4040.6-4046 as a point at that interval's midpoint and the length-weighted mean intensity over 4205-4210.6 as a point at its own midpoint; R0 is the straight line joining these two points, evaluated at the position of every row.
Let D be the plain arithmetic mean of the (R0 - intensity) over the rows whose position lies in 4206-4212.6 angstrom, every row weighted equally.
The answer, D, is -0.6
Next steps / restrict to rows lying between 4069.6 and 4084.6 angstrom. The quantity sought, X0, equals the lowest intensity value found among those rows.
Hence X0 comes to 14.8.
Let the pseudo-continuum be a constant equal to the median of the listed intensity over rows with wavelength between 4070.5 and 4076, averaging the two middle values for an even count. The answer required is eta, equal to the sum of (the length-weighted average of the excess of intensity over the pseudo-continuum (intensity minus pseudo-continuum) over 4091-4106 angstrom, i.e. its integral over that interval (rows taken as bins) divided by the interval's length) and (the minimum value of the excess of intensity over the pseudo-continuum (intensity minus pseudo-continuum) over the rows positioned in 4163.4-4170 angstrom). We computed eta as 3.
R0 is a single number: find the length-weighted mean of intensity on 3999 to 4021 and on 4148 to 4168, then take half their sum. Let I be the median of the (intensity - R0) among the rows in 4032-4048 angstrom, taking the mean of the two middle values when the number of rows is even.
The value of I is 0.1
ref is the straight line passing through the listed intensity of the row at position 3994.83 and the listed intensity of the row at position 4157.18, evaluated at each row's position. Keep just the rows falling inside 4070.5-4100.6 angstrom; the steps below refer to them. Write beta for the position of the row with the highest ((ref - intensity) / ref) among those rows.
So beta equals 4073.79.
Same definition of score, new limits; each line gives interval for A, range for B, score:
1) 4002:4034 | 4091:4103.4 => 419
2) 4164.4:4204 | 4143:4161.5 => 554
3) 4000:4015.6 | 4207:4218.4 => 285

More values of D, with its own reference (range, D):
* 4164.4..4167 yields -2.3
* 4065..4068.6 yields 0.1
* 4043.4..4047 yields -0.7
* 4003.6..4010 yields 0.9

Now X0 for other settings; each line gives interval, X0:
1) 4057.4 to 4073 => 14.7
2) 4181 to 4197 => 13.8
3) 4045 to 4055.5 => 14.1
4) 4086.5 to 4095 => 19.5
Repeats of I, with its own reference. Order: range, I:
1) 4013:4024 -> 1.4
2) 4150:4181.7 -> -0.3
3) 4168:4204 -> -0.6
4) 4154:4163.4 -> 0.3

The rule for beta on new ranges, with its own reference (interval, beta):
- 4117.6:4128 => 4122.86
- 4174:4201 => 4200.48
